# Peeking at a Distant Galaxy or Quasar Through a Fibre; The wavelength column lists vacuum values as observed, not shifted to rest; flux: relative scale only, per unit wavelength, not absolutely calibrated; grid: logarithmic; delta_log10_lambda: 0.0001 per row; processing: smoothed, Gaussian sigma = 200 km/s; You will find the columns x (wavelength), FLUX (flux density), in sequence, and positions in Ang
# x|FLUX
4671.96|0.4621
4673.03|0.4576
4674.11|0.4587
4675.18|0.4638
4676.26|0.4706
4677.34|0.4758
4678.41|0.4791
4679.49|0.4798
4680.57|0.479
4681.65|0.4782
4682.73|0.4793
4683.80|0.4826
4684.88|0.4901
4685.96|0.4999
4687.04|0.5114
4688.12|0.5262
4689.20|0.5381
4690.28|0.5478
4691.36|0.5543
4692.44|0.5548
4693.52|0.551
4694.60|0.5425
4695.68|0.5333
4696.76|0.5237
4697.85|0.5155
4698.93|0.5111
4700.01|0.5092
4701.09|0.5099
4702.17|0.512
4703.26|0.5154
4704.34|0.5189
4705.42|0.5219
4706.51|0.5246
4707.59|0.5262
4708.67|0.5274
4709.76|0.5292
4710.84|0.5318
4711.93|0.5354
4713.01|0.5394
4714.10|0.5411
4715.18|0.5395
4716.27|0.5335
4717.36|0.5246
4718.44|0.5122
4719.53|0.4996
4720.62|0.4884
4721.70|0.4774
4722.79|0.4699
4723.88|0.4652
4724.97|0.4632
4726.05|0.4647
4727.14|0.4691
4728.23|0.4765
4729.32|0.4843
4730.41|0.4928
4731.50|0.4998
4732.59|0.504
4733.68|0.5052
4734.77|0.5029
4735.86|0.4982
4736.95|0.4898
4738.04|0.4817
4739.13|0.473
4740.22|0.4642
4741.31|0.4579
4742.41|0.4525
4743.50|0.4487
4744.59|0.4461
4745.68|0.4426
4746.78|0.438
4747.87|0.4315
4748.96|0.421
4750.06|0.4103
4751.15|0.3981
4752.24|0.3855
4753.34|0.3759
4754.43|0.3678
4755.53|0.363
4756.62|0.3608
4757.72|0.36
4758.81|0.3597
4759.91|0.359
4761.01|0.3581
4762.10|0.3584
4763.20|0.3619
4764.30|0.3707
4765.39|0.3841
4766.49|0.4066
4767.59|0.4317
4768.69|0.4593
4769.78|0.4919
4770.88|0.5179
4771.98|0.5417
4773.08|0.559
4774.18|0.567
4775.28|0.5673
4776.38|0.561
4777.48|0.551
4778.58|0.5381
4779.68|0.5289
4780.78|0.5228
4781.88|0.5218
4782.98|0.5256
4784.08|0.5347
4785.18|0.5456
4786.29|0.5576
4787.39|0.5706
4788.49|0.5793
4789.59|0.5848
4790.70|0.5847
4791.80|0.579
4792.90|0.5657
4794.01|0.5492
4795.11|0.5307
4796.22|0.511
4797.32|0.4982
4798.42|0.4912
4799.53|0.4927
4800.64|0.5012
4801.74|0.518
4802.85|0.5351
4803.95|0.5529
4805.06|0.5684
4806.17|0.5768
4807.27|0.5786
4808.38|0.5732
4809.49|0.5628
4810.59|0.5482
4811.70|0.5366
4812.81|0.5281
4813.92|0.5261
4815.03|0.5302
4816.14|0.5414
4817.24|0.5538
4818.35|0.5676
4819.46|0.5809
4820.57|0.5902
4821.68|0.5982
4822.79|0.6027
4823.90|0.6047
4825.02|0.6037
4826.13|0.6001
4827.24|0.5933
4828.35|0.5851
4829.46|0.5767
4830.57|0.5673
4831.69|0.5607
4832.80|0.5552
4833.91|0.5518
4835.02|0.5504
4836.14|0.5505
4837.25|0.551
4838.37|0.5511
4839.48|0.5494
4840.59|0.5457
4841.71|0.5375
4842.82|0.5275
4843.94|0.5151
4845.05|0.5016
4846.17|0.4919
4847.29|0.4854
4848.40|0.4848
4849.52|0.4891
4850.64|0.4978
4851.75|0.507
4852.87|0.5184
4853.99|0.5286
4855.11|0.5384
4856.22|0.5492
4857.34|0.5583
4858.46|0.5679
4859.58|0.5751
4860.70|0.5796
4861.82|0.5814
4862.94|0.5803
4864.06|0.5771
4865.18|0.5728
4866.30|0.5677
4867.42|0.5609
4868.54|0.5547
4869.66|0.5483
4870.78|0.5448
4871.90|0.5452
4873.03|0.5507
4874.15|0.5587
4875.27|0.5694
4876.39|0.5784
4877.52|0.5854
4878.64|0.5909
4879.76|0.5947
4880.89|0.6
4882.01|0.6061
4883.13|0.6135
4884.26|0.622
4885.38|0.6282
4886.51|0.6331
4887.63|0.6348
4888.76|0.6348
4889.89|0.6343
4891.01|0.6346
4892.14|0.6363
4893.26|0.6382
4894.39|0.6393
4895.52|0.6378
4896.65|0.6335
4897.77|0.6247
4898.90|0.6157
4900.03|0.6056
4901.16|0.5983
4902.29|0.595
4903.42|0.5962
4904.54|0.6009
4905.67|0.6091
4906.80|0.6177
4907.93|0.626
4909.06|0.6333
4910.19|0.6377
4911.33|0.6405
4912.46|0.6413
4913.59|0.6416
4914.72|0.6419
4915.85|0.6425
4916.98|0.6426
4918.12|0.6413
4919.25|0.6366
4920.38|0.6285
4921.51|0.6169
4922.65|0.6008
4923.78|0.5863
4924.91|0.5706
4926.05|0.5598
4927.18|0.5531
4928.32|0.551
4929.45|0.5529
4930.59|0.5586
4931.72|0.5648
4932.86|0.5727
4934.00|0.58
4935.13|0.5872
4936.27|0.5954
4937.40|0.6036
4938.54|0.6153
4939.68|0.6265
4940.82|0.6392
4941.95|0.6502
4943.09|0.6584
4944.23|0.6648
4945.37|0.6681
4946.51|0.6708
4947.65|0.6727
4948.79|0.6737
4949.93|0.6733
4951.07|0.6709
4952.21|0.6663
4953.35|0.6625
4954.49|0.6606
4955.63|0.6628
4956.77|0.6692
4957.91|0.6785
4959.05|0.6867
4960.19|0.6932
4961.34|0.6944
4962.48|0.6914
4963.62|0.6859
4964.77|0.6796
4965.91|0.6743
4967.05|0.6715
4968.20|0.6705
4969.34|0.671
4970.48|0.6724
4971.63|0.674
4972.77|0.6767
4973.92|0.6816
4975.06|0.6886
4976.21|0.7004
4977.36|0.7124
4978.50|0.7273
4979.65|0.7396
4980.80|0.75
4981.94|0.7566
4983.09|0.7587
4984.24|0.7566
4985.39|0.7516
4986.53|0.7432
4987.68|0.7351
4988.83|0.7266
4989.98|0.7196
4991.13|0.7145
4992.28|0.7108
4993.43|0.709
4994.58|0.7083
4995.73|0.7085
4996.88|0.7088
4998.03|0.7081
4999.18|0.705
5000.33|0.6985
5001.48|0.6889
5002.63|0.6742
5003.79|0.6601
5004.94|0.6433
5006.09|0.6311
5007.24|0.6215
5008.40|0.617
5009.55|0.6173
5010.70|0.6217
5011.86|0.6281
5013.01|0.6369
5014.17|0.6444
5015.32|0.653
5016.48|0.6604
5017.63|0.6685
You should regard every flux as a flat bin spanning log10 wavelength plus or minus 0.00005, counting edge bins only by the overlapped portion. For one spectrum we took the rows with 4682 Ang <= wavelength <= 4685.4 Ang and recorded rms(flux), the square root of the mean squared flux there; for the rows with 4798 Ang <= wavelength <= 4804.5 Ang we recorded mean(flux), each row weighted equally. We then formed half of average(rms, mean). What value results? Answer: 0.25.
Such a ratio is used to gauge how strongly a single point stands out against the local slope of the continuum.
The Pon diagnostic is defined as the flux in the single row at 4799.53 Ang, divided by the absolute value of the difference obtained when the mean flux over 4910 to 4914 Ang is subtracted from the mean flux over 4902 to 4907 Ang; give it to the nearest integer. 14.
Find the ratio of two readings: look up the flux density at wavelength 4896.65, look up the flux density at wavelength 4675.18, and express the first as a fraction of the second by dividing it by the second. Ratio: 1.37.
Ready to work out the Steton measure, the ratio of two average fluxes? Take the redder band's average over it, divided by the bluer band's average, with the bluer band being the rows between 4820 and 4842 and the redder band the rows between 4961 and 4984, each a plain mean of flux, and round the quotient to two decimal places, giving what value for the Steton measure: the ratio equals 1.22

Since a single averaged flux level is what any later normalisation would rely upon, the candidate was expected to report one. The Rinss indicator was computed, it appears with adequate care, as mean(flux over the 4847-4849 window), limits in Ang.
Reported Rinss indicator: 0.49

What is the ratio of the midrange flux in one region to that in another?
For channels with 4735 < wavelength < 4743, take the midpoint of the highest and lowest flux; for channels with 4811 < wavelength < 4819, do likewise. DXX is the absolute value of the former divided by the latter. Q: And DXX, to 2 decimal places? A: 0.87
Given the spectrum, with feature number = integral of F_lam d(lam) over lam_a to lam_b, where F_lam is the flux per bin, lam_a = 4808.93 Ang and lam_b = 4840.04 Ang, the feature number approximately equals 18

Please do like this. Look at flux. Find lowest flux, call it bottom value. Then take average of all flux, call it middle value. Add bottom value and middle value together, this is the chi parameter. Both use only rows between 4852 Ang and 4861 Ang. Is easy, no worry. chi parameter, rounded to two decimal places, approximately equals 1.07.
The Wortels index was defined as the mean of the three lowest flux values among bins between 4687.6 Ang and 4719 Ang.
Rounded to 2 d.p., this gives 0.51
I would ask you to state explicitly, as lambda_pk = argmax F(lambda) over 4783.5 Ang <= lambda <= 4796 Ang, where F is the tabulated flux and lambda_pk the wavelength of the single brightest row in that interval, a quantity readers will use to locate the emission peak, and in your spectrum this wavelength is 4789.59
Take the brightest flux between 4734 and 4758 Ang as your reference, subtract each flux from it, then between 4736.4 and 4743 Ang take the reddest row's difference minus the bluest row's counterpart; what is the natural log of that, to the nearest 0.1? -3.3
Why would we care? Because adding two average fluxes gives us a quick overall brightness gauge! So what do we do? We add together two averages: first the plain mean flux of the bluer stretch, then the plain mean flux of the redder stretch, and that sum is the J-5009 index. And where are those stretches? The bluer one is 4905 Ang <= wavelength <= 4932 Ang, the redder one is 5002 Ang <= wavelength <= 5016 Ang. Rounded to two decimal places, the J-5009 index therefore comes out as 1.25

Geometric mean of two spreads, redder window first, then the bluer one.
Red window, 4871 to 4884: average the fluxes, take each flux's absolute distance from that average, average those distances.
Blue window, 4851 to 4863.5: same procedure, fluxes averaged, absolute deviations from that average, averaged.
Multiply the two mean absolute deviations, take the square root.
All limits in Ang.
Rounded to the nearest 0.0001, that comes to 0.0206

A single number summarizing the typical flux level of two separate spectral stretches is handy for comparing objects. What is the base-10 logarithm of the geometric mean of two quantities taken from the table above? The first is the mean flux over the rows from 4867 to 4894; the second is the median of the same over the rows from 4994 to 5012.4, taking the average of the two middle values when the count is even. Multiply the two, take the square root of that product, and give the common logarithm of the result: -0.20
